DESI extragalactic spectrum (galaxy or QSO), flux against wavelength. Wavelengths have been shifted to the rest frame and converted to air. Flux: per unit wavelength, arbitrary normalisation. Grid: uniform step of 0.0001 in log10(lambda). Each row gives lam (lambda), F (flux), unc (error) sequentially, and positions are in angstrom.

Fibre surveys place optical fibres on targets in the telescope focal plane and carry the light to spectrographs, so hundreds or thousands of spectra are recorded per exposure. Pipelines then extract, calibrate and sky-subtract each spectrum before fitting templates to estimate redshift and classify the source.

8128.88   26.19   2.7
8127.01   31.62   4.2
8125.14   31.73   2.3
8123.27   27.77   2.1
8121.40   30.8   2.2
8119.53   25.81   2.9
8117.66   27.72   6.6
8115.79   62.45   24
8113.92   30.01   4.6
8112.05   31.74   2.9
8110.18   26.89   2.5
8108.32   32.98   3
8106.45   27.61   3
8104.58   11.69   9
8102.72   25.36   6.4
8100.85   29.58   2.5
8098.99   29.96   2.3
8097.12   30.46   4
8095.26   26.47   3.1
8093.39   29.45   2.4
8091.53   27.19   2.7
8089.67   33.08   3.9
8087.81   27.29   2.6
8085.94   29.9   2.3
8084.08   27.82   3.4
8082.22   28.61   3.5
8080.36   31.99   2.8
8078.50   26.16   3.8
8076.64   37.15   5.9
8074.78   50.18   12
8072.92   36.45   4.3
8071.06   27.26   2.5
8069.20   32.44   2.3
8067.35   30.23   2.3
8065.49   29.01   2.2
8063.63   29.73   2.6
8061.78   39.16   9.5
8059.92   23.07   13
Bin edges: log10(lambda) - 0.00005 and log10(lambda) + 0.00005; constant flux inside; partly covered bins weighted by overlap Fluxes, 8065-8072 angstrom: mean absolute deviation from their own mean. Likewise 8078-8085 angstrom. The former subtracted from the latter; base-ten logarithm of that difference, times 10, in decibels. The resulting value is -11.4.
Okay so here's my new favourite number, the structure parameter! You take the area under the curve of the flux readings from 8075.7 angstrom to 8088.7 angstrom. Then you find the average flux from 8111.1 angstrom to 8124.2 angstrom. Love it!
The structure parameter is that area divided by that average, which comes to 11.5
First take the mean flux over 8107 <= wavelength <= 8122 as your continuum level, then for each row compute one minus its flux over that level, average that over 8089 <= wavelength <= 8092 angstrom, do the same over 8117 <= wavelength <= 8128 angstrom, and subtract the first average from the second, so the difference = 0.03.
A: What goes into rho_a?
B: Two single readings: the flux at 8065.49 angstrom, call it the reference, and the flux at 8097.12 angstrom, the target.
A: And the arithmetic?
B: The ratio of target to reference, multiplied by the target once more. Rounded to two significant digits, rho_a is 32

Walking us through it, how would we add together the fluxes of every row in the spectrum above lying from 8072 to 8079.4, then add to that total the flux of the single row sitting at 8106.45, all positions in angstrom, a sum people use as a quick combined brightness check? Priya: 178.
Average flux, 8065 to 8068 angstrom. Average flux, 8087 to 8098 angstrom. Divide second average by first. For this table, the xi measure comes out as 1.0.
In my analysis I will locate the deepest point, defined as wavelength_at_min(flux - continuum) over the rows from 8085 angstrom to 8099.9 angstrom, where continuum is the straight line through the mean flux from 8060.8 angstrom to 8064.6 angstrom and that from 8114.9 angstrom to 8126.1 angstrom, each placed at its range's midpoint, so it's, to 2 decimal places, 8095.26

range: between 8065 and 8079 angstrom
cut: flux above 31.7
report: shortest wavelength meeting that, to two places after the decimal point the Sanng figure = 8069.20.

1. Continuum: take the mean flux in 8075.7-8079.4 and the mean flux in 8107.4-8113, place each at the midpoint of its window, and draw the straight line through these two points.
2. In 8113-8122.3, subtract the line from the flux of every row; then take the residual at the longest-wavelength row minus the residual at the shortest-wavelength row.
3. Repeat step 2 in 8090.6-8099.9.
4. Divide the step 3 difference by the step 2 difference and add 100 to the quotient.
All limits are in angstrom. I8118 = 102.9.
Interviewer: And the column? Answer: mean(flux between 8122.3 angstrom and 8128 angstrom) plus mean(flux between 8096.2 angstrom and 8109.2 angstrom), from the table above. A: 57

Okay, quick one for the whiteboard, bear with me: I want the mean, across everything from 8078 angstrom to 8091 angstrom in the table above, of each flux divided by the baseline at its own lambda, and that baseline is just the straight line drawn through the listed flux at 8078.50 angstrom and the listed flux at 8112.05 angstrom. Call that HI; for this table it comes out 1.08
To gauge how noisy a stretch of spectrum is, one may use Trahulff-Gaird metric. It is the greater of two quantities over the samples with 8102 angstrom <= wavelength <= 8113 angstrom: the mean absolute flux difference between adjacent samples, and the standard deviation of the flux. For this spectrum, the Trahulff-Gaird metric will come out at 9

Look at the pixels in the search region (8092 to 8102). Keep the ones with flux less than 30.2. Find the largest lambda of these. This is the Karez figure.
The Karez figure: 8100.85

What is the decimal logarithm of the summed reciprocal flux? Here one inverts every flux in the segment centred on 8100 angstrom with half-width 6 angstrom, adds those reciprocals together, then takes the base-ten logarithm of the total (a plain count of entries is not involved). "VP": -0.58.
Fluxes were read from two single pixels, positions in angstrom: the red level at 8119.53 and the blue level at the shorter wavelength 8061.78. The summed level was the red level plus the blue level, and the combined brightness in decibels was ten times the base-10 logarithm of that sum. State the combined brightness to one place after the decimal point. 18.1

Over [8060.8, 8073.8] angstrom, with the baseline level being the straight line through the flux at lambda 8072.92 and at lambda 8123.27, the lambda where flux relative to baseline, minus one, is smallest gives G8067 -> 8071.06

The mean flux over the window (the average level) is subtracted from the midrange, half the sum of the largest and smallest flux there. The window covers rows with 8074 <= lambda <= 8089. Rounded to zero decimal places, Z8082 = 6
